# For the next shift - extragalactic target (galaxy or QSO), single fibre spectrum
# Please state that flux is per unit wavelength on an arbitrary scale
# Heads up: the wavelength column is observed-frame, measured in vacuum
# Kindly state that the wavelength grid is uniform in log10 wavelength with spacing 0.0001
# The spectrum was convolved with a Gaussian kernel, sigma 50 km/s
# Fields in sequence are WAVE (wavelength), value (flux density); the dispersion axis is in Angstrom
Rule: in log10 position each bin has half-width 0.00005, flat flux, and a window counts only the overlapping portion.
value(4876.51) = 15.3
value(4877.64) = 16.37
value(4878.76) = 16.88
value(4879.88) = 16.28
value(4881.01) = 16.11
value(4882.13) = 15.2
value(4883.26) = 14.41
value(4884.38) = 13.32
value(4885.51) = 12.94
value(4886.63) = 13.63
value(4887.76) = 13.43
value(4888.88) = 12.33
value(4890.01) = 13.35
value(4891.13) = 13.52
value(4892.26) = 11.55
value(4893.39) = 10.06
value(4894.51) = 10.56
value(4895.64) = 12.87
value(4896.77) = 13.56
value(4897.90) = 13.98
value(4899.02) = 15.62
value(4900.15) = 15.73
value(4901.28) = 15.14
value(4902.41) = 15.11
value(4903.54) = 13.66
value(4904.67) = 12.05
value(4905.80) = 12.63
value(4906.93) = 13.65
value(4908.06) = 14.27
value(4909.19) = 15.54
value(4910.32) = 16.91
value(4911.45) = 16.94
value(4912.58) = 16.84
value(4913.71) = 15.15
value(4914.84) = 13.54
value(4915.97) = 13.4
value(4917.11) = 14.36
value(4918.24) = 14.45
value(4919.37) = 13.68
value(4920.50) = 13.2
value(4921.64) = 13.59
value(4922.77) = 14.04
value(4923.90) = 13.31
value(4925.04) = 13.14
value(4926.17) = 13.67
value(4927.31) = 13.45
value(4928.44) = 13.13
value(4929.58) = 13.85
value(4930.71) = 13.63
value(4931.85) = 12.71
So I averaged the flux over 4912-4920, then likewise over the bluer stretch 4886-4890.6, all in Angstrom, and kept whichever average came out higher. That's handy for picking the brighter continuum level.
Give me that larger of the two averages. 14.5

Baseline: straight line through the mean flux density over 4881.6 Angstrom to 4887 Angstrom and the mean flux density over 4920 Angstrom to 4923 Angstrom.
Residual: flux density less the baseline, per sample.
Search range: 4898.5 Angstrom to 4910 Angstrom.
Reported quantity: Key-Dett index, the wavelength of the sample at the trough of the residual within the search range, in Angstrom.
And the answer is 4904.67 Angstrom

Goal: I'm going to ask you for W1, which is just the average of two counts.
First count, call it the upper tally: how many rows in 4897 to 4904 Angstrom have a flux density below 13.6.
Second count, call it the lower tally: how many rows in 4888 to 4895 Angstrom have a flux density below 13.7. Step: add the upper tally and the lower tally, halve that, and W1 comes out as 3.00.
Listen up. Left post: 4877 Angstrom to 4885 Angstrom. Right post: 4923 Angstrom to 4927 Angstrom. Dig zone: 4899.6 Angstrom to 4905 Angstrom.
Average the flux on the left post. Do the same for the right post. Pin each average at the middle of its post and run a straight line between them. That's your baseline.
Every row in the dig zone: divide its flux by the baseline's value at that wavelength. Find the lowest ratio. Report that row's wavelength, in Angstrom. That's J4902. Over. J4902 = 4904.67 Angstrom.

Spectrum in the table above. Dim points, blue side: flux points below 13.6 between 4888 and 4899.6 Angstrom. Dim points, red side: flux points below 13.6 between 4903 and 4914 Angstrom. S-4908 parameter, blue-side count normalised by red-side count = 4.0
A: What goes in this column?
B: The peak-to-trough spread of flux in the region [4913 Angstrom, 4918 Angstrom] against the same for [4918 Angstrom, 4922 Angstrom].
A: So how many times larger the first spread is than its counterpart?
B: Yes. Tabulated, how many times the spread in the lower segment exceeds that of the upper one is 1.4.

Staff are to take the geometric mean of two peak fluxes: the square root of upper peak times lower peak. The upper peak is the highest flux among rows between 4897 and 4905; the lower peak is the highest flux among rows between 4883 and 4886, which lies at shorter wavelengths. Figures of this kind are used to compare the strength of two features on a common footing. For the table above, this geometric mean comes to 15.06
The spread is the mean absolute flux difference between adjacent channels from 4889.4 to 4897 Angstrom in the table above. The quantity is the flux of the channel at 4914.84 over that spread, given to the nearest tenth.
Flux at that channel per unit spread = 11.4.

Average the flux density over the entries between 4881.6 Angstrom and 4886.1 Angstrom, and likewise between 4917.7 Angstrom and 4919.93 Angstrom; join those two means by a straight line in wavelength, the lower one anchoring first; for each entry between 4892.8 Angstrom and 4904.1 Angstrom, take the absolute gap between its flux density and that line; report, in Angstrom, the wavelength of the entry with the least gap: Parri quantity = 4897.90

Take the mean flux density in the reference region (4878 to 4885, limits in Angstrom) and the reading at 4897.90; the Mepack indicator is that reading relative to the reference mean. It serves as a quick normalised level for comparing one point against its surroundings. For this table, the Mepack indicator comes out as 0.91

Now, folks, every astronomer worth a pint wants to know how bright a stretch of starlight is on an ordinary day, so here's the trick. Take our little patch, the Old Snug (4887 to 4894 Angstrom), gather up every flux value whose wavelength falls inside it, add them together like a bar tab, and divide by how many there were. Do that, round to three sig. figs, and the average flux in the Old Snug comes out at 12.4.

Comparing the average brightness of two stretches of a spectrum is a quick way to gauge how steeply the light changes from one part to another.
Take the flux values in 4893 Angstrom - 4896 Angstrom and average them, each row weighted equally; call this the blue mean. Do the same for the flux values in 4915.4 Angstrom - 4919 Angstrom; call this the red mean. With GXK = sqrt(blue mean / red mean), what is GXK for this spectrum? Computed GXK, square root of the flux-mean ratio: 0.89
